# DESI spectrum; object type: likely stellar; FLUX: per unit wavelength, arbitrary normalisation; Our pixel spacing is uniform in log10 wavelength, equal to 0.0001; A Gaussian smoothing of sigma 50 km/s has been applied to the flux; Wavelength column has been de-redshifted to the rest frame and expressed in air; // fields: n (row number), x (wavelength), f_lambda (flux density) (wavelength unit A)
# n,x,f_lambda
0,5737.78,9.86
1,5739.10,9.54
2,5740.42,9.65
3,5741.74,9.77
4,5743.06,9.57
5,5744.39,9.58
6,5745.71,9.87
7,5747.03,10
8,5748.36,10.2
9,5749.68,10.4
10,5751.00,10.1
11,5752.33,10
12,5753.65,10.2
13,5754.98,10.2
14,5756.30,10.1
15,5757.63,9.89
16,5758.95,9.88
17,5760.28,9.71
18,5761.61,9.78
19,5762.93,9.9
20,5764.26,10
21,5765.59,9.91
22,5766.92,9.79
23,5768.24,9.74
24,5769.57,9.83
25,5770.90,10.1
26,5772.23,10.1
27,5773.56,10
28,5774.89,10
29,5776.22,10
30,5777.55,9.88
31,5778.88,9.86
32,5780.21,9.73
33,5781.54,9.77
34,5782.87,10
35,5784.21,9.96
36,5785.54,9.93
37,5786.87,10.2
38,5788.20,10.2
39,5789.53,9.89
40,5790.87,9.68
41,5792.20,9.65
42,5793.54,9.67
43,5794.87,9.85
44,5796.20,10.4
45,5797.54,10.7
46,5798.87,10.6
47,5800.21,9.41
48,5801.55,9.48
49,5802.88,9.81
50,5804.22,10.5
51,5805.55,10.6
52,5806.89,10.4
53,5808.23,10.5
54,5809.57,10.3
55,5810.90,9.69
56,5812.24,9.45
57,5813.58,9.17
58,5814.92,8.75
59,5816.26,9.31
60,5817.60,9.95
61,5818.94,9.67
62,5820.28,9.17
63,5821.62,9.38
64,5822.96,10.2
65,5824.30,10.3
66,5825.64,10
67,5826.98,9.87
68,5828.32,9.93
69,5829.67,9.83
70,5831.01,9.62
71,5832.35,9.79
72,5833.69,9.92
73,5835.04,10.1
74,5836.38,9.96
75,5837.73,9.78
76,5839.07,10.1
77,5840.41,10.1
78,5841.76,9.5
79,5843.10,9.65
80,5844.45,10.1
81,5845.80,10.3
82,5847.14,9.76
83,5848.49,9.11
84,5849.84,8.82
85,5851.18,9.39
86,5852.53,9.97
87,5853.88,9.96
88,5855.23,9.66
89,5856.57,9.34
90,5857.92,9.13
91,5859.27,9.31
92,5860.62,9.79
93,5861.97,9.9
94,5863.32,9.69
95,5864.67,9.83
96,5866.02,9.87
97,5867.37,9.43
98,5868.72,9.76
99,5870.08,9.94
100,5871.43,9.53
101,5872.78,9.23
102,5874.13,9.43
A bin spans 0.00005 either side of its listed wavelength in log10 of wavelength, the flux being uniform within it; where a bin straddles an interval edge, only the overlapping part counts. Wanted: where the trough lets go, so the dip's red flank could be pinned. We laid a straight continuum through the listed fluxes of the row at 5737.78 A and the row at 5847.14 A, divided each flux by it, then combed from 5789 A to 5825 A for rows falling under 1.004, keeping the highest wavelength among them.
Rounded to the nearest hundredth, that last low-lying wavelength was 5821.62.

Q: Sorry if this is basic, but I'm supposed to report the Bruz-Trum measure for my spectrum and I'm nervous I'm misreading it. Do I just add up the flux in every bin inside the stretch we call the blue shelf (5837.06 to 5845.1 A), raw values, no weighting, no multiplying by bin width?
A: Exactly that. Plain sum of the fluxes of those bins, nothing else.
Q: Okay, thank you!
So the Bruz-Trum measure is 59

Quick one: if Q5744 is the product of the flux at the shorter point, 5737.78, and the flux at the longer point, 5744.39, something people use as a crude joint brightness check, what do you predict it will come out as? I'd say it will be 94.5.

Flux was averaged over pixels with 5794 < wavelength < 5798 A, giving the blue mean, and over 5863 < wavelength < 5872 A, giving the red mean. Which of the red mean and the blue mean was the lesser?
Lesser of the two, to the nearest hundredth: 9.72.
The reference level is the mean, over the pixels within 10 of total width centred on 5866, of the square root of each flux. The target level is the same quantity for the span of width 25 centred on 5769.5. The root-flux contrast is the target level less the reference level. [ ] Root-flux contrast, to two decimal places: 0.02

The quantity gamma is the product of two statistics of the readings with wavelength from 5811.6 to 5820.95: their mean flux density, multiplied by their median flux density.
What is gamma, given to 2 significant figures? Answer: 87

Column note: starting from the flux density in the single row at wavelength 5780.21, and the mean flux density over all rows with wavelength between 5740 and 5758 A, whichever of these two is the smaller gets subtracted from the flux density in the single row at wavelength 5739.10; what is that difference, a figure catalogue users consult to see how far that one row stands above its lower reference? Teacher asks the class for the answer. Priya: -0.19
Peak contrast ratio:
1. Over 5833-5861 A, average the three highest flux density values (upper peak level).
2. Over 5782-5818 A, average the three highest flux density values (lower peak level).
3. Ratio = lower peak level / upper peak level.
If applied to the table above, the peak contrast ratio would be 1.046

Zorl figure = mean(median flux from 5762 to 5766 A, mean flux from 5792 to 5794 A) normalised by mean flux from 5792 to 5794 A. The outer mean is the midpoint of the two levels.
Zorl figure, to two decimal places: 1.01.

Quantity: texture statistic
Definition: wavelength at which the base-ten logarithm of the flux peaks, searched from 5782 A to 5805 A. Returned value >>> 5797.54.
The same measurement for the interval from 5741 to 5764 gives 5749.68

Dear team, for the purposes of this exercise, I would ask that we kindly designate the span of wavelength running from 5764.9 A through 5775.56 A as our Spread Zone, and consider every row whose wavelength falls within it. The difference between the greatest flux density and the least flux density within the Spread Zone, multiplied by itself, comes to 0.13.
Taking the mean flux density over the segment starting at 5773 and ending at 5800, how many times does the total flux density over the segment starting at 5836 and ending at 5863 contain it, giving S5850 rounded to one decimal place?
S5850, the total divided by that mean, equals 19.4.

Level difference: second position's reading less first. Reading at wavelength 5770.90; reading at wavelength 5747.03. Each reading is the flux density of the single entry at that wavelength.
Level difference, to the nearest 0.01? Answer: -0.10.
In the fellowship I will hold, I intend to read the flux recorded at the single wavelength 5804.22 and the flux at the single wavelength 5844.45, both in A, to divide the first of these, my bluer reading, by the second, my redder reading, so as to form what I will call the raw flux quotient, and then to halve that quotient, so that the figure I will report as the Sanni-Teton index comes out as 0.520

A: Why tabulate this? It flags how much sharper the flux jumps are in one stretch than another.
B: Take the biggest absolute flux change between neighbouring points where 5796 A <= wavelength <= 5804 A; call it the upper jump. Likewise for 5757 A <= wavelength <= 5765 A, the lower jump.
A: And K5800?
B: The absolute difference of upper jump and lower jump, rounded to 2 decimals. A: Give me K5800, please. 1.02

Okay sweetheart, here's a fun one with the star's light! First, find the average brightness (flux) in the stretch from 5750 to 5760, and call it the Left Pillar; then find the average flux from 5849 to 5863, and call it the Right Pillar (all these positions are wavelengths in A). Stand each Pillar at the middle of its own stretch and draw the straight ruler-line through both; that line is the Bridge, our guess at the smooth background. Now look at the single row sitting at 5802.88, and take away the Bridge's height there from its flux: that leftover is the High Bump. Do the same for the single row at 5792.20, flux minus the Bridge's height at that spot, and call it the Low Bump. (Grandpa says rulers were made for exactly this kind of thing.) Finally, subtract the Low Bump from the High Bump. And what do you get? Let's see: 0.22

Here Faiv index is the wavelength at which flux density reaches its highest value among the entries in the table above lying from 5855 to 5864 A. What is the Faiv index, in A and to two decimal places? 5861.97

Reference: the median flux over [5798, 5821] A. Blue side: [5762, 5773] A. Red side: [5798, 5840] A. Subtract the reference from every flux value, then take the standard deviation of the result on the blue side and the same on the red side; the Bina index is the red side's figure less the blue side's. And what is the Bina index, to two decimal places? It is 0.32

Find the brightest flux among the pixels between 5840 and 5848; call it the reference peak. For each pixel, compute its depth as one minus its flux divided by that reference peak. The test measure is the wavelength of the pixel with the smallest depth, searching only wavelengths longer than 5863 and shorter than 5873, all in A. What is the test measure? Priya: 5870.08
